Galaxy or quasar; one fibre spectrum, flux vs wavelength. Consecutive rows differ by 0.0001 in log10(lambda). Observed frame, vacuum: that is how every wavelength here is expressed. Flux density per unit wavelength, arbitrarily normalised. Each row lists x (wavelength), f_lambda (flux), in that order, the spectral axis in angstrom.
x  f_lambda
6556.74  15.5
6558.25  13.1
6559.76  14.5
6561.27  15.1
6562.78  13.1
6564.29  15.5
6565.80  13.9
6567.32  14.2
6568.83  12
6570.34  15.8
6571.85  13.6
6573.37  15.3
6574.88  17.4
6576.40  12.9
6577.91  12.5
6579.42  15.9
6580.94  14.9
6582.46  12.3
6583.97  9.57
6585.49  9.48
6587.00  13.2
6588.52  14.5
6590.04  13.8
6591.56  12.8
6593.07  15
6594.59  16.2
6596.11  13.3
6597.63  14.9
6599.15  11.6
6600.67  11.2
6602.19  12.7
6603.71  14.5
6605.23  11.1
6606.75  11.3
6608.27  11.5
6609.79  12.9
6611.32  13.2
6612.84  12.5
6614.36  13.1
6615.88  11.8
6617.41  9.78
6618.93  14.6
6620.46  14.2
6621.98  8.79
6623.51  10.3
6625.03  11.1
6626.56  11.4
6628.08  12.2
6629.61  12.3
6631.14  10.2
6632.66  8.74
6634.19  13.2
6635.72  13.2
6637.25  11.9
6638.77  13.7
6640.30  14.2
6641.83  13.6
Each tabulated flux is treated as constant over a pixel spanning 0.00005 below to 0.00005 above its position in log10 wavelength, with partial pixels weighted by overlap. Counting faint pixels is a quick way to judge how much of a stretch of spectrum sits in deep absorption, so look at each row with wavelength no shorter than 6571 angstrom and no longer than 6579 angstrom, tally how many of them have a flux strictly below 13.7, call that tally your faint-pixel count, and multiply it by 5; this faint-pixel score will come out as 15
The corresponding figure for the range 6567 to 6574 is 10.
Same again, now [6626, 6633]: 25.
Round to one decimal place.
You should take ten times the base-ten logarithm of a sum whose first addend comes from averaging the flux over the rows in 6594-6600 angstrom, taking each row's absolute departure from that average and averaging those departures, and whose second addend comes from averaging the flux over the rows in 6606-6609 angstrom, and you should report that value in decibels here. 11.1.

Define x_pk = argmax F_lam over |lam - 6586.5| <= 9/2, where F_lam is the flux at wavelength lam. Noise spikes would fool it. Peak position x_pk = 6588.52 angstrom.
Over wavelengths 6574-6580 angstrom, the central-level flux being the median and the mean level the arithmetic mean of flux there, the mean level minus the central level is 0.27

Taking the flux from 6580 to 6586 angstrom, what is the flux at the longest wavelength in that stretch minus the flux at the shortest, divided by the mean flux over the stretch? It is -0.5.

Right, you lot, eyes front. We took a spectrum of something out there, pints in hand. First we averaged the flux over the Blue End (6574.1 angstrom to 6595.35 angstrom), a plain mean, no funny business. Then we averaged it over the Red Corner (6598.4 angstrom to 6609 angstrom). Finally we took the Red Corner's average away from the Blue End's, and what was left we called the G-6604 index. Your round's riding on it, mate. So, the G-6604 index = 1.62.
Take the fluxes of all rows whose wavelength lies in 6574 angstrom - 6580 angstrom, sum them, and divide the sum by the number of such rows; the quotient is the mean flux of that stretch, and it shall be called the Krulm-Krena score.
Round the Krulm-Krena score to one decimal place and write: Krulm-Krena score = 14.7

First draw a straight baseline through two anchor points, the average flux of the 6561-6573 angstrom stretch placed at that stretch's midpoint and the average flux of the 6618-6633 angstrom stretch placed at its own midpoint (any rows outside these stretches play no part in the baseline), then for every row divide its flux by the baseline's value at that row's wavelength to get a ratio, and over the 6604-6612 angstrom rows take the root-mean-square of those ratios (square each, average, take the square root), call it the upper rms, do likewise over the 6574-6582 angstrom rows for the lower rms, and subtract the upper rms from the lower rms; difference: 0.10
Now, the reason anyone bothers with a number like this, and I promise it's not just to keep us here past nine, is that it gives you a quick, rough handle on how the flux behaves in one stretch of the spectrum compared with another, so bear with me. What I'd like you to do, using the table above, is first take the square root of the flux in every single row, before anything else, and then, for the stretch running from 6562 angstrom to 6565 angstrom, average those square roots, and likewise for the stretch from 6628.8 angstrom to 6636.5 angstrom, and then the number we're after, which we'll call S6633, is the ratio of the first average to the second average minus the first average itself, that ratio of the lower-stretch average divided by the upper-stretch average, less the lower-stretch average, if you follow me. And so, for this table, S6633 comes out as -2.66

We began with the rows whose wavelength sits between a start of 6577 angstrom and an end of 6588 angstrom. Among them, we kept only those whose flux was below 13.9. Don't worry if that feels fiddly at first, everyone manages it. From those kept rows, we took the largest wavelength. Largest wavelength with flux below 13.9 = 6587.00 angstrom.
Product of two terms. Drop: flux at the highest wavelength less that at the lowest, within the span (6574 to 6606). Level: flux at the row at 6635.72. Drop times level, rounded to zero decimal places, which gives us -83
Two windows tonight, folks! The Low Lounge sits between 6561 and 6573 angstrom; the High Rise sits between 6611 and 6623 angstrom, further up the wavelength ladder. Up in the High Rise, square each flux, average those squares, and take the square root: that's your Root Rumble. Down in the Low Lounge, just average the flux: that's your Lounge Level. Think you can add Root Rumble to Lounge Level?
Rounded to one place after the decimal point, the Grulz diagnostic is 26.5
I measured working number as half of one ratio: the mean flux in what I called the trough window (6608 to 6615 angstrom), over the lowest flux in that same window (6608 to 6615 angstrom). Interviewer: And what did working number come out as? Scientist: 0.55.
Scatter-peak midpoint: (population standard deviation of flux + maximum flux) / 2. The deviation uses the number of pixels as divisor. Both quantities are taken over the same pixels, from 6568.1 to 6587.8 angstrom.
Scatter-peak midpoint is 9.8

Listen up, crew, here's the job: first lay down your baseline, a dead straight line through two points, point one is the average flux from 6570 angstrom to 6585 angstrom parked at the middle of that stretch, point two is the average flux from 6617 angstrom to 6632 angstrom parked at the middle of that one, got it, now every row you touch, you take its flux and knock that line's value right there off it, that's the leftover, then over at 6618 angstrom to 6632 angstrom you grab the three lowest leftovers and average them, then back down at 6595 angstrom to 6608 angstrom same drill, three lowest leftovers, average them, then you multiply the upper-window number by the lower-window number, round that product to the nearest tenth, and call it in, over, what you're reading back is 2.3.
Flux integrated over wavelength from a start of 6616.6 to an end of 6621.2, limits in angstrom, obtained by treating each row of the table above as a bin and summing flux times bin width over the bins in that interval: 59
